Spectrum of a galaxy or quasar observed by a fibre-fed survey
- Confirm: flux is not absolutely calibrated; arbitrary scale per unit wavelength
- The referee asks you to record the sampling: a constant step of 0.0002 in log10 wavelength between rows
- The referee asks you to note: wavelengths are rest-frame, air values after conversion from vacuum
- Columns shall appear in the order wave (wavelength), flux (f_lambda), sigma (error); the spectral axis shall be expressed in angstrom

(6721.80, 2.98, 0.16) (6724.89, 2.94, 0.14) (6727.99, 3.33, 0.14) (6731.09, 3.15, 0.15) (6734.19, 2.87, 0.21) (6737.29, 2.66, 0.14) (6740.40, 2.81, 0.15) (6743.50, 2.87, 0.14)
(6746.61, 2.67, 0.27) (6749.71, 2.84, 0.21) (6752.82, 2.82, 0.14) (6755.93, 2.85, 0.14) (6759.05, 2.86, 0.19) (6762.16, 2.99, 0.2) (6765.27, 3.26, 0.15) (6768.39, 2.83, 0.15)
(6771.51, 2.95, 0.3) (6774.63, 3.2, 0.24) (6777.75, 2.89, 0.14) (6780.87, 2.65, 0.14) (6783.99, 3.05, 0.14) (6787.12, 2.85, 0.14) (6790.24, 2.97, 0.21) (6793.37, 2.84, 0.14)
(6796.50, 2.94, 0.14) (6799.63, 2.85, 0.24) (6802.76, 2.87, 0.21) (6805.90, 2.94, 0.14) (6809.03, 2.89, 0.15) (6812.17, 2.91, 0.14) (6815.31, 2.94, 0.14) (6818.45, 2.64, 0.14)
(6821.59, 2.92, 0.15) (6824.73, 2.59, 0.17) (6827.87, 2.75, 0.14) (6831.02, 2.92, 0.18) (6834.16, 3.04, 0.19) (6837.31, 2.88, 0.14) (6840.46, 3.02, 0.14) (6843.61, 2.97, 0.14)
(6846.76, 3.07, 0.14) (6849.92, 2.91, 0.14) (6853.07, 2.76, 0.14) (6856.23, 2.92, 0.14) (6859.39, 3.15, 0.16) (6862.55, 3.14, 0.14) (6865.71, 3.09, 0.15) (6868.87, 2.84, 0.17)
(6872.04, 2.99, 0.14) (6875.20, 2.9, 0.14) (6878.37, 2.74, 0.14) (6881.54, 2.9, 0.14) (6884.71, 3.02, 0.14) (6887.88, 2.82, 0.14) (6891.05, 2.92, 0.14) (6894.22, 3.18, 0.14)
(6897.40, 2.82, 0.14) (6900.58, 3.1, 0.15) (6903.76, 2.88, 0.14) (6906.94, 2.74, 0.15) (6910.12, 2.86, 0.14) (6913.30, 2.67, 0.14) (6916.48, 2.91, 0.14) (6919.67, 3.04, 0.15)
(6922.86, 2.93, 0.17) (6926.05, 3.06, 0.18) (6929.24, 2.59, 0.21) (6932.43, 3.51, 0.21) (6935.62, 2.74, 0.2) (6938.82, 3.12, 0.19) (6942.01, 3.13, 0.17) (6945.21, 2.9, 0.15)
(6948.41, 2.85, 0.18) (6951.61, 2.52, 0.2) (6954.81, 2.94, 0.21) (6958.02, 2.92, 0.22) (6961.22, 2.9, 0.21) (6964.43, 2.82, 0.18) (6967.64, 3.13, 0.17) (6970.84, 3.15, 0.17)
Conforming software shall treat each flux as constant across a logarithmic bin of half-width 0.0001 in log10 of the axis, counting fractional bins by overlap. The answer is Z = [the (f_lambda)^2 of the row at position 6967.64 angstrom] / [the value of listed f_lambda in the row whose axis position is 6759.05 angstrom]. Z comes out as 3.4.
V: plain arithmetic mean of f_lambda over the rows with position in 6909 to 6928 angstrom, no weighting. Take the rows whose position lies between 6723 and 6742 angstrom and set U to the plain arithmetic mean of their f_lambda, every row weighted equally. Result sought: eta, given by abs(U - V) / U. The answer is 0.016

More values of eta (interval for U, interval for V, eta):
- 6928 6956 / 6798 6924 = 0.004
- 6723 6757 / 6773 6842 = 0.001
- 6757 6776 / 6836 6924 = 0.027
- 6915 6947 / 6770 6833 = 0.038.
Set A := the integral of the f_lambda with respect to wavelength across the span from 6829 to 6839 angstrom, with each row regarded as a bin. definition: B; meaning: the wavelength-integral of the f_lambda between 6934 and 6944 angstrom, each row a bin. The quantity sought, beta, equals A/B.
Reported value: 0.98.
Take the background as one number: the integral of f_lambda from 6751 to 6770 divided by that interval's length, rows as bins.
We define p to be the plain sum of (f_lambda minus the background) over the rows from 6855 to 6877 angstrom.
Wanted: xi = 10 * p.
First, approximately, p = 0.50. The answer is 5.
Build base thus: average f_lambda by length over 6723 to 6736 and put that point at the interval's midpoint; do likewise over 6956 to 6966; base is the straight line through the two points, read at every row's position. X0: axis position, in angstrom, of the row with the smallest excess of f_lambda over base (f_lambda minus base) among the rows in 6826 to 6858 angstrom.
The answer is 6827.87 angstrom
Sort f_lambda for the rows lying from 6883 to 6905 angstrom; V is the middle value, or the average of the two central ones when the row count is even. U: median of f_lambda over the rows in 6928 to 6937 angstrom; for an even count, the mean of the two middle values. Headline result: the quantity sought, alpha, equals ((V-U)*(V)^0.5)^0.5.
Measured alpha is 0.55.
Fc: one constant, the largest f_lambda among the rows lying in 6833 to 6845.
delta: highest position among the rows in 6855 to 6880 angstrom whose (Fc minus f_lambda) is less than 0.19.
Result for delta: 6875.20 angstrom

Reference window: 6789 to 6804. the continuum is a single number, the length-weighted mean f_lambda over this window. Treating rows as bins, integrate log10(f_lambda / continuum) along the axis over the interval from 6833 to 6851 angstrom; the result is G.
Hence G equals 0.24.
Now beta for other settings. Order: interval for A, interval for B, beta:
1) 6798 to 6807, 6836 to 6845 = 0.97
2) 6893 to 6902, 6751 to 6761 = 0.96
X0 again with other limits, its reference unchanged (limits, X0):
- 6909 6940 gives 6929.24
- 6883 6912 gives 6906.94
